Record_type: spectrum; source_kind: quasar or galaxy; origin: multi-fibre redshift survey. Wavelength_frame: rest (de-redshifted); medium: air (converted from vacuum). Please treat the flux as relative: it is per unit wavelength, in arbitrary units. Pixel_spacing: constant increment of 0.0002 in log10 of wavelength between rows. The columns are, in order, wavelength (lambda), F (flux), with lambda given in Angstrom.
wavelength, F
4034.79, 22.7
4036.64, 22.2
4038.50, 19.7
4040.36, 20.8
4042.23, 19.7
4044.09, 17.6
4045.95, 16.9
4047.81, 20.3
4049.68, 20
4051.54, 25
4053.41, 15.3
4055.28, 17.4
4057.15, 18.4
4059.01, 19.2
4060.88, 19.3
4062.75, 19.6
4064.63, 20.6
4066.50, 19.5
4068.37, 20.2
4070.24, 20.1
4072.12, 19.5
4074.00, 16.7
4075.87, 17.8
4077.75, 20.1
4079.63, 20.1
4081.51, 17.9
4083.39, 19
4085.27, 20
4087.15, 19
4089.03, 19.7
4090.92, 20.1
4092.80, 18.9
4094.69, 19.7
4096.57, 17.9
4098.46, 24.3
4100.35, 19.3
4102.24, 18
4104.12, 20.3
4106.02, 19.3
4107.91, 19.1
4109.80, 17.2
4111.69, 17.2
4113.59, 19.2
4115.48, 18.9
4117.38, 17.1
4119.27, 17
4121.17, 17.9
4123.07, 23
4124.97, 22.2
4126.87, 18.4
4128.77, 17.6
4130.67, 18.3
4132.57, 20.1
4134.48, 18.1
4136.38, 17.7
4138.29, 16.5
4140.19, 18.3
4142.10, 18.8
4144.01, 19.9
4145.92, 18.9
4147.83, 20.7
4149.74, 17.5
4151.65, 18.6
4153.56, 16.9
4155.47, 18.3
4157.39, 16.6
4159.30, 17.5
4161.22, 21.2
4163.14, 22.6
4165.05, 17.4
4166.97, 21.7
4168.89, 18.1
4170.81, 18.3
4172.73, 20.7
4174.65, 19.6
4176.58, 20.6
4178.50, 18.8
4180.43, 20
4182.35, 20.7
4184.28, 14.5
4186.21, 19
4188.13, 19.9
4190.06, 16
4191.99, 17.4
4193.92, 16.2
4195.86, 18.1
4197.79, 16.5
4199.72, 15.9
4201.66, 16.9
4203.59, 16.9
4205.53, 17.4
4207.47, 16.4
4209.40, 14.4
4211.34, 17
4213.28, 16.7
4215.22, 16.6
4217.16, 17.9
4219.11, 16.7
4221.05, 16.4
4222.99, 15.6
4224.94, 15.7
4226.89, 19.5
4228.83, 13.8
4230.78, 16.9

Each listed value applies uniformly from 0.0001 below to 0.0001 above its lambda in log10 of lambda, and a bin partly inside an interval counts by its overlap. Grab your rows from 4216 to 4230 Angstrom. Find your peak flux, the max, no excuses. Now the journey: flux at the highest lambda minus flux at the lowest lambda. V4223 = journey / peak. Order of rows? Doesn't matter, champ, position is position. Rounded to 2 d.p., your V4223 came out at -0.21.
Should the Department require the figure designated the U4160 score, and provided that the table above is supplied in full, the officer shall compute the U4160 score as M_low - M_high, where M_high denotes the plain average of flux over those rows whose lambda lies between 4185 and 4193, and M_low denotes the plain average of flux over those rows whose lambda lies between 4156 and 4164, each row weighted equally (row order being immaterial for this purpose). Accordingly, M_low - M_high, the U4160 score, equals 1.4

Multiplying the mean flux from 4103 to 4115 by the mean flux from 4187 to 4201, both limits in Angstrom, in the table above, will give 321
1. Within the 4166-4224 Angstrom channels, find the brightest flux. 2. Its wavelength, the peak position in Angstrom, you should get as 4166.97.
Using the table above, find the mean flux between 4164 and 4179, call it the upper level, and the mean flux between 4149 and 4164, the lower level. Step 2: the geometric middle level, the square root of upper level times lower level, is 19.0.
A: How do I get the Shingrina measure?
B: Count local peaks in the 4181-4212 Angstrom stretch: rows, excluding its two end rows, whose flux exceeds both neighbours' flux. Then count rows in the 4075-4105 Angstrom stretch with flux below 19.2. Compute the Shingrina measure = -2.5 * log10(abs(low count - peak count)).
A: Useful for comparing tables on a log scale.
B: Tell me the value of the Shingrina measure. -1.2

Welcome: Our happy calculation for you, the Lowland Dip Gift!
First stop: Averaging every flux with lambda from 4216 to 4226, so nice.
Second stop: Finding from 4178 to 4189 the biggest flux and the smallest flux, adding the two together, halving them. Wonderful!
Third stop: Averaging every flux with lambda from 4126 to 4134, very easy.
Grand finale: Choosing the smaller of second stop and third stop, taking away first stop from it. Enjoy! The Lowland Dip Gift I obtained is 1.1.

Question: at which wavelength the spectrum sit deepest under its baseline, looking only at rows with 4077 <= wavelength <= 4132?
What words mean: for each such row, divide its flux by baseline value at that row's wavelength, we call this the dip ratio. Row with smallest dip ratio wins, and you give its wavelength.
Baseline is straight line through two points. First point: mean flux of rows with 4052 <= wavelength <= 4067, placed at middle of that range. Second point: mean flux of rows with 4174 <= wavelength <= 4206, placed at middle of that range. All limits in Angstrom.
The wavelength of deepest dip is 4119.27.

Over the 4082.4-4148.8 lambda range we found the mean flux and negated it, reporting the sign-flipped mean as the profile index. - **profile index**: -19.1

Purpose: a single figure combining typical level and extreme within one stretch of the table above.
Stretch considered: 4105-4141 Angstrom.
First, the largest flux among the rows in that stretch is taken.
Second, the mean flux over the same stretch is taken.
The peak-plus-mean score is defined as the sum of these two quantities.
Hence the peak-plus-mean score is 41.6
